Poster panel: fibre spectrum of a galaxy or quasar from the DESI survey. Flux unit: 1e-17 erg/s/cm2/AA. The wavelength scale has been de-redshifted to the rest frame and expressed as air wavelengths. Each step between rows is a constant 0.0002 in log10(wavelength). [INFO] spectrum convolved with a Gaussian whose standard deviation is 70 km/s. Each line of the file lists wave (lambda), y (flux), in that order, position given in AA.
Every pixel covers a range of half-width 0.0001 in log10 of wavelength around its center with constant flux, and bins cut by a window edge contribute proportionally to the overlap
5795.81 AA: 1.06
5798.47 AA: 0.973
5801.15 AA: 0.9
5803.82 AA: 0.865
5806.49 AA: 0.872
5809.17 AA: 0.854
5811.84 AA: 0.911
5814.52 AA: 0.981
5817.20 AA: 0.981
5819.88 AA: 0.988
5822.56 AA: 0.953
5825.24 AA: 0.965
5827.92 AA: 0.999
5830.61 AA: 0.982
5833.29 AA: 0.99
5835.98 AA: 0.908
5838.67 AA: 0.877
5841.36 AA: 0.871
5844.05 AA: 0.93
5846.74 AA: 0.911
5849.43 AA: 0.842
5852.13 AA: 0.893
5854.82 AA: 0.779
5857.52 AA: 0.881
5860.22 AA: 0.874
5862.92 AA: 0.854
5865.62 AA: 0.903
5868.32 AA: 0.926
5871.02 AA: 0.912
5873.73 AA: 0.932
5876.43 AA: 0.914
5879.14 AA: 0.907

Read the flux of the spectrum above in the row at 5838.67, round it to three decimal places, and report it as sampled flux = 0.877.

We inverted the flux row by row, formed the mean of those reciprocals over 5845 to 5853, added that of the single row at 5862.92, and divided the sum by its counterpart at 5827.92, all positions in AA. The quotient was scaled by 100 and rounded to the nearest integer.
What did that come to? 230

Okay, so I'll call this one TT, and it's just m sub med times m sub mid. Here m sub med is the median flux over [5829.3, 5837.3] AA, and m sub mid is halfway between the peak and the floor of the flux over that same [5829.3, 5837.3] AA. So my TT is 0.93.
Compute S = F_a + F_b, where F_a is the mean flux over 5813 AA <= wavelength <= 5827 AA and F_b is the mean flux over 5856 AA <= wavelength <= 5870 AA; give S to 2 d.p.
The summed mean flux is 1.86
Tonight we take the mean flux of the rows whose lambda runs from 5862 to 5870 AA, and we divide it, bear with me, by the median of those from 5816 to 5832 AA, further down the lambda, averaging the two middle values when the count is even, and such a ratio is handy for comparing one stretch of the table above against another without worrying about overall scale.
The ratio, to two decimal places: 0.91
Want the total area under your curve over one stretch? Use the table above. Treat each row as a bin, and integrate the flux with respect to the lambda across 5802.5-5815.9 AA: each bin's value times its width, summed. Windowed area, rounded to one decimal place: 12.0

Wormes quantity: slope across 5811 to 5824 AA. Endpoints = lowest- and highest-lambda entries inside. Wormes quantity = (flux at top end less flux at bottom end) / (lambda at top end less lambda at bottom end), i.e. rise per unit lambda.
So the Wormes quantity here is 0.004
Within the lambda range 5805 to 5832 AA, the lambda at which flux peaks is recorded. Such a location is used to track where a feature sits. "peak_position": 5827.92 AA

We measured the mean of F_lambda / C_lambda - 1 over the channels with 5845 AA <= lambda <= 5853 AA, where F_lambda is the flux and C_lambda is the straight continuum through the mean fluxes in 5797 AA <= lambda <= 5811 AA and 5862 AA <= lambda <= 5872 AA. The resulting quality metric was -0.017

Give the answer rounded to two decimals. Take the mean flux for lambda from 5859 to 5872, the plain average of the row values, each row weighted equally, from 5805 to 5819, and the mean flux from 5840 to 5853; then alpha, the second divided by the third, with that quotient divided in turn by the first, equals 1.16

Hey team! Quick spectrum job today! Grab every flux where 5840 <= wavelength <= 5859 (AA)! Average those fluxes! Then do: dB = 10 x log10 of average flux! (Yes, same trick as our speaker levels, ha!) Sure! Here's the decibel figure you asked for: -0.59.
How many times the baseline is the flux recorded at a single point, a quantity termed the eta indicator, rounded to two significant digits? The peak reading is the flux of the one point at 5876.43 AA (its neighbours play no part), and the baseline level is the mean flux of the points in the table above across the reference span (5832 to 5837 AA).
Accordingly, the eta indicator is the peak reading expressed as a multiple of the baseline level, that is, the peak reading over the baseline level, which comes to 0.96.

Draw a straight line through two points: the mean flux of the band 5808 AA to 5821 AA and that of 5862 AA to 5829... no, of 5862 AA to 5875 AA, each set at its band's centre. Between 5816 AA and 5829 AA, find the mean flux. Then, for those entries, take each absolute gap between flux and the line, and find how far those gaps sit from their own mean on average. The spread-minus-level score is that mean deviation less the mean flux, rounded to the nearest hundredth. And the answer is -0.96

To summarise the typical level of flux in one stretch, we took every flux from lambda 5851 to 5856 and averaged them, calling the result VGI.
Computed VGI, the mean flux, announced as 0.84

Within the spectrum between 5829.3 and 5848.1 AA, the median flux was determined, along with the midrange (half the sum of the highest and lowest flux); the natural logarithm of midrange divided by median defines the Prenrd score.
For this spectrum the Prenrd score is 0.02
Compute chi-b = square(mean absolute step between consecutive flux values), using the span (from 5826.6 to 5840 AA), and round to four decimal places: 0.0012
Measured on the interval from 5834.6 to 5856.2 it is 0.0025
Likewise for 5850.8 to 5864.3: 0.0037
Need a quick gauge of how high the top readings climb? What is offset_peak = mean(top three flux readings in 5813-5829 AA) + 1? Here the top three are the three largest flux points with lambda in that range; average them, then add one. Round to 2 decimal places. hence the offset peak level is 1.99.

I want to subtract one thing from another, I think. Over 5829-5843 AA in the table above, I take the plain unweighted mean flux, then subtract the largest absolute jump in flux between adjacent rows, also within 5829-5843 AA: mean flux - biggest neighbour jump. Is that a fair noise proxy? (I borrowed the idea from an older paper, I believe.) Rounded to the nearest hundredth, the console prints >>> 0.84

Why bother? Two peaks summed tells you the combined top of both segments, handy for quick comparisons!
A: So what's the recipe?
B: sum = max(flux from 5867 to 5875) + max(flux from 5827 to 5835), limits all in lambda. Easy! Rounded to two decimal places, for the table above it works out 1.93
